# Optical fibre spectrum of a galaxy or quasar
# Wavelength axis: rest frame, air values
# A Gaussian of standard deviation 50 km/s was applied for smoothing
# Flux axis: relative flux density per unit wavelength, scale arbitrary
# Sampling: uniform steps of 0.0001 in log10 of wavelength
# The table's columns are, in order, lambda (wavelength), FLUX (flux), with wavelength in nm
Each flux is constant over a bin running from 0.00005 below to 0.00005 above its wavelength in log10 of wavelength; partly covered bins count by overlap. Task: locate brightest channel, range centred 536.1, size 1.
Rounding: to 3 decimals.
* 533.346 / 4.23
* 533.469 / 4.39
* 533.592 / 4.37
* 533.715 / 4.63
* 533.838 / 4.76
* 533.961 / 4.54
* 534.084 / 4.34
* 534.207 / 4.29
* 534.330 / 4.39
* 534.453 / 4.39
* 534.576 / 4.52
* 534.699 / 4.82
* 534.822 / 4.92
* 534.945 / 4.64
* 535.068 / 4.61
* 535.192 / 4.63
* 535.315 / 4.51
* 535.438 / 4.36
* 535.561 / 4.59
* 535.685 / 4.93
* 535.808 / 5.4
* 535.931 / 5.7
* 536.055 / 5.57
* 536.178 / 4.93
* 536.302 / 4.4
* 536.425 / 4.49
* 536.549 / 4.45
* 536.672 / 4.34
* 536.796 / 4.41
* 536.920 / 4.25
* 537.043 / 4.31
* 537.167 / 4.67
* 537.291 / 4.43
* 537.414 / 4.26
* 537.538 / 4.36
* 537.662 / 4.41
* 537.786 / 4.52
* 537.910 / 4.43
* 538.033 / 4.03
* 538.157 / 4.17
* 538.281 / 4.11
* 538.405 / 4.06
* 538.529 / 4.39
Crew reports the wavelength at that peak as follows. 535.931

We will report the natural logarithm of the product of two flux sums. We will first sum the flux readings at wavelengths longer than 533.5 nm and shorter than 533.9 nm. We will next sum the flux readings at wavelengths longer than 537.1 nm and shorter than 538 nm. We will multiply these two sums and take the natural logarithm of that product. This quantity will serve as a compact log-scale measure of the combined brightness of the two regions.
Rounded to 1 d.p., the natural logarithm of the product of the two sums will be 6.1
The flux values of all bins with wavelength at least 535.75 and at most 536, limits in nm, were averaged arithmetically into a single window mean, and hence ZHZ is 5.55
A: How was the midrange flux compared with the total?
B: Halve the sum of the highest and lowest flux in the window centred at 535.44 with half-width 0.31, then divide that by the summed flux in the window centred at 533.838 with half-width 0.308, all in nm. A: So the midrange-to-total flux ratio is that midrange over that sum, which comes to 0.205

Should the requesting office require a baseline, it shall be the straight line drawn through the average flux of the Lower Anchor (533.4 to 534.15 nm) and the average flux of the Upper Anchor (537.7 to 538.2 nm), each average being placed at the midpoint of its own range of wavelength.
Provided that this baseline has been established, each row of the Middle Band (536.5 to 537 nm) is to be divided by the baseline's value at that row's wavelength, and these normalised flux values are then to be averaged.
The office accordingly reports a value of 1.00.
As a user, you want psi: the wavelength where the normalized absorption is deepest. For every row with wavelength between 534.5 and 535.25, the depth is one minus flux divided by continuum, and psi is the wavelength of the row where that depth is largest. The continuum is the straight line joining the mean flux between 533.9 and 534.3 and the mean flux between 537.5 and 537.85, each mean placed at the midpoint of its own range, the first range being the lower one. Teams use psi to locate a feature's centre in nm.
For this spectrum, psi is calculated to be 534.576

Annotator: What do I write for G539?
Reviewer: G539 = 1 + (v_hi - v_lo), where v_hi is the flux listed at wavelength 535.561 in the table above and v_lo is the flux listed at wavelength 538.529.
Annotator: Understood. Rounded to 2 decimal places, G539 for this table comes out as 1.20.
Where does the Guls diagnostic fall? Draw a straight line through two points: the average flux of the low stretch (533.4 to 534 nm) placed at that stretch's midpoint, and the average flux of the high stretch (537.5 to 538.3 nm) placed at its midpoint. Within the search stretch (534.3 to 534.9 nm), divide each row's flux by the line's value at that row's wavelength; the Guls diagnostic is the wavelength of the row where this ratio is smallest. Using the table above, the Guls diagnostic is 534.330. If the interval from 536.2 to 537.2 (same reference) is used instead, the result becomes 536.920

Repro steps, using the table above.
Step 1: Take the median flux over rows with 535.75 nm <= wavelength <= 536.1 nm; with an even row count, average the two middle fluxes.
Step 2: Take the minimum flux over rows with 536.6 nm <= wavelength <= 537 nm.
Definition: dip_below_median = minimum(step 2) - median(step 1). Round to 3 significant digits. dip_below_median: -1.32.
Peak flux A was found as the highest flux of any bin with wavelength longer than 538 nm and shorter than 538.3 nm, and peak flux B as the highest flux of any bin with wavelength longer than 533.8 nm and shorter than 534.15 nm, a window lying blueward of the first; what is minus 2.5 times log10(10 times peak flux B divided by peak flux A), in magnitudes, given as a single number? -2.64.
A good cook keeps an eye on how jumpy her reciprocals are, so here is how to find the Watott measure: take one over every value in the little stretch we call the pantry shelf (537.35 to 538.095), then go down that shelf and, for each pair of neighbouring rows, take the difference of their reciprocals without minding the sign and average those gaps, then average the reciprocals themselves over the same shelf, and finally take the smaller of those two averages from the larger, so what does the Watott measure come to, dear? 0.223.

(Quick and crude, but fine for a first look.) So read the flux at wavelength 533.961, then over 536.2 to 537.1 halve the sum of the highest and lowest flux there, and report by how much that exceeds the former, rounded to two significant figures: -0.17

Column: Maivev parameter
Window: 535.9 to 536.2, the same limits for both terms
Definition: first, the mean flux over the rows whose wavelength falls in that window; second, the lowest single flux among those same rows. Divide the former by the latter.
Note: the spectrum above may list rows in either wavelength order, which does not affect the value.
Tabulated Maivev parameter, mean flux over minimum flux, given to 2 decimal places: 1.10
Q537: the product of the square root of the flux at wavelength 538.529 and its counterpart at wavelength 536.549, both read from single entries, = 4.42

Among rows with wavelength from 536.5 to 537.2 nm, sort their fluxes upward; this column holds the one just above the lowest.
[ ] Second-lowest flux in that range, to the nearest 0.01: 4.31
